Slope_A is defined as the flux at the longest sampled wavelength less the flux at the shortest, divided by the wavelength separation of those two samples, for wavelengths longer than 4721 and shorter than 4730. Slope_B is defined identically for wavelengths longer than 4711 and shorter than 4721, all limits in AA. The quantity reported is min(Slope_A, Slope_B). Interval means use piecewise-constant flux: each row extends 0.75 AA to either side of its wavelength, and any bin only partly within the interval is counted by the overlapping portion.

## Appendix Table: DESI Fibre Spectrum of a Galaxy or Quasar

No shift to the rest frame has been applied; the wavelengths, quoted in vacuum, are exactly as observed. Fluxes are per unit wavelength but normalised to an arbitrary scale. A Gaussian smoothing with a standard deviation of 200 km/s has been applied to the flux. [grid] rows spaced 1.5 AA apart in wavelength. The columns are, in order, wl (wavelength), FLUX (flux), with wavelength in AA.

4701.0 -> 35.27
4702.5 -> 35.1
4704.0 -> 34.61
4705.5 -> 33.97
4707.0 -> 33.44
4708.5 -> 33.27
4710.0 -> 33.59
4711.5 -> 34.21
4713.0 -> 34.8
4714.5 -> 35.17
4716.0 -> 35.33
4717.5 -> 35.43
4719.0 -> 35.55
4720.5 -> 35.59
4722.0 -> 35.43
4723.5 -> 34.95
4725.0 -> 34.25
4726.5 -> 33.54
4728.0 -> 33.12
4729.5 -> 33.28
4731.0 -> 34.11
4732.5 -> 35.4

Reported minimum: -0.29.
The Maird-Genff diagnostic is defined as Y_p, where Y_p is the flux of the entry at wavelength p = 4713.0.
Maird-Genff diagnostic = 34.8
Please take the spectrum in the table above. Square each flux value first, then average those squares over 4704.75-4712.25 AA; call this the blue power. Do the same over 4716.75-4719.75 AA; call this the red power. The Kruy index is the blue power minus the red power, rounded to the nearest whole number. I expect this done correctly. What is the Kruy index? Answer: -124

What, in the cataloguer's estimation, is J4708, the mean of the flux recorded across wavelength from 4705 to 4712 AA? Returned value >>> 33.7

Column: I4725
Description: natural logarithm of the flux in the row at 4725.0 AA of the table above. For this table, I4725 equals 3.53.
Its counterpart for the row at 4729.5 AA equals 3.50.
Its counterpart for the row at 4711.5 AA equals 3.53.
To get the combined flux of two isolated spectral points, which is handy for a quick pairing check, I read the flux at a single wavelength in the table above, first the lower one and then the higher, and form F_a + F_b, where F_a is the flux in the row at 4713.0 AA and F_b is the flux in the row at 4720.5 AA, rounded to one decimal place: 70.4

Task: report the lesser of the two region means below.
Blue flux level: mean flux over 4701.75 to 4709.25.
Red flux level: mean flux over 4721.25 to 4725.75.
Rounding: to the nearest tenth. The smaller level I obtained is 34.1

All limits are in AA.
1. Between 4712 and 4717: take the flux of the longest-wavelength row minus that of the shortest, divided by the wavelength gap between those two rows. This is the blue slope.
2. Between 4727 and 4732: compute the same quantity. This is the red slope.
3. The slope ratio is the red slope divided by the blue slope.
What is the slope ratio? 1.9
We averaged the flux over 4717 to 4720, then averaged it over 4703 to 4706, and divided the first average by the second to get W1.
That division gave 1.03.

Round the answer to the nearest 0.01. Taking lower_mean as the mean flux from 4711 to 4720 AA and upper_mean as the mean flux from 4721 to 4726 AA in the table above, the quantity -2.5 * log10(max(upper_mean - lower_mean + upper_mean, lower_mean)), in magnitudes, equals -3.86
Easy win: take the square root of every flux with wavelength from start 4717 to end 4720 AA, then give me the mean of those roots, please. 5.96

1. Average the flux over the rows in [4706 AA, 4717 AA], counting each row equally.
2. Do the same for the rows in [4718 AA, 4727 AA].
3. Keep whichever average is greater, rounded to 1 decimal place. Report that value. 34.9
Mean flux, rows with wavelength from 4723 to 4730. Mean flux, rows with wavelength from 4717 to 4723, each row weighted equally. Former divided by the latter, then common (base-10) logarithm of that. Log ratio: -0.021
